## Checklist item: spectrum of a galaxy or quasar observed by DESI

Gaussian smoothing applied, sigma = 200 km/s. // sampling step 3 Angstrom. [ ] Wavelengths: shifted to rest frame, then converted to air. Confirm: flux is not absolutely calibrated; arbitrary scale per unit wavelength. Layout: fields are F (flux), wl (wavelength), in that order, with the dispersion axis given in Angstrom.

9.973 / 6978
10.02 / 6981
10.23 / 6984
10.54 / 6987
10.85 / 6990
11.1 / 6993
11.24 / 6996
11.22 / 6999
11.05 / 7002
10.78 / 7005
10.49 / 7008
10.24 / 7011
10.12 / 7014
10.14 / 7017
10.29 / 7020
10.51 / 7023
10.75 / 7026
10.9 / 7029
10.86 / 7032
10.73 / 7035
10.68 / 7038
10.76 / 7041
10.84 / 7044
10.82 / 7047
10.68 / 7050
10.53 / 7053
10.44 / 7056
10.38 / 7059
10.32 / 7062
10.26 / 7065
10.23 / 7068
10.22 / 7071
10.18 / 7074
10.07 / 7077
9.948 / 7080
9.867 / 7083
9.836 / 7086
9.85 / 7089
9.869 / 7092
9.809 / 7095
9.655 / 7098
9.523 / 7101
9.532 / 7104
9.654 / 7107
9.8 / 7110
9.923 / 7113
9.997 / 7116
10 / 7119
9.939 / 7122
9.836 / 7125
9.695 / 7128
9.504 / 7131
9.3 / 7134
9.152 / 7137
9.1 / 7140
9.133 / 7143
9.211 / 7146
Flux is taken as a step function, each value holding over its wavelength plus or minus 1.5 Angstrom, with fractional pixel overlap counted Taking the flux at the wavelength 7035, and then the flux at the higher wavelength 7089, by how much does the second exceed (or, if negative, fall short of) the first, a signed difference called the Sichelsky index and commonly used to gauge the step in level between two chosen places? -0.88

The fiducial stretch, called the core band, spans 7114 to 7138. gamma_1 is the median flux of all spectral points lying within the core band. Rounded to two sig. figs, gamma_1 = 9.8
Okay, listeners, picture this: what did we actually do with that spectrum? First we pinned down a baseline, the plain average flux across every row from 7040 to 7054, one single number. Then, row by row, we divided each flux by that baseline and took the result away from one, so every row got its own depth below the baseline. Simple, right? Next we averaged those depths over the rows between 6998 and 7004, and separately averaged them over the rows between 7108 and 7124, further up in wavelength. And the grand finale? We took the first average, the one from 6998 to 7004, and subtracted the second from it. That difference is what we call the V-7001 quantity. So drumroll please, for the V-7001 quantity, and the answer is -0.11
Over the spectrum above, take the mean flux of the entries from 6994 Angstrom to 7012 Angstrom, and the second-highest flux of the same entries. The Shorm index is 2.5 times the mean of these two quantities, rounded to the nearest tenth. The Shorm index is 27.6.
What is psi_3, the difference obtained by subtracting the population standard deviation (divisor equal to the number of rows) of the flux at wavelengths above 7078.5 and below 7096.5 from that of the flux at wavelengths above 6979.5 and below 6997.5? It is 0.40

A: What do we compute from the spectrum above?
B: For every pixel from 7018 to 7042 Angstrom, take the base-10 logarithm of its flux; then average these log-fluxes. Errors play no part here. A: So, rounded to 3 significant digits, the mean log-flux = 1.03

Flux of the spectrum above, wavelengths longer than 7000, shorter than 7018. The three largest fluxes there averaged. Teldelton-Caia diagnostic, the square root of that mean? 3.28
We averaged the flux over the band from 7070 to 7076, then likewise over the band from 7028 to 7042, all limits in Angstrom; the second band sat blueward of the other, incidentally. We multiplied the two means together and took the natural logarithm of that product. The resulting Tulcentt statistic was 4.70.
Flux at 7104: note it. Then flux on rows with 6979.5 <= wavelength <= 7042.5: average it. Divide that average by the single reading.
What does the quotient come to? 1.12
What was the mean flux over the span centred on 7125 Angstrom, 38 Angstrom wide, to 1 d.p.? 9.6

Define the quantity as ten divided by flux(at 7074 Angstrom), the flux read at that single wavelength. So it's 0.98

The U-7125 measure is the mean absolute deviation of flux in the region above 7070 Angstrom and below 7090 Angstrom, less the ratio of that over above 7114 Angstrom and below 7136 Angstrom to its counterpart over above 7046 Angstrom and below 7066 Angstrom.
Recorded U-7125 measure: -1.2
